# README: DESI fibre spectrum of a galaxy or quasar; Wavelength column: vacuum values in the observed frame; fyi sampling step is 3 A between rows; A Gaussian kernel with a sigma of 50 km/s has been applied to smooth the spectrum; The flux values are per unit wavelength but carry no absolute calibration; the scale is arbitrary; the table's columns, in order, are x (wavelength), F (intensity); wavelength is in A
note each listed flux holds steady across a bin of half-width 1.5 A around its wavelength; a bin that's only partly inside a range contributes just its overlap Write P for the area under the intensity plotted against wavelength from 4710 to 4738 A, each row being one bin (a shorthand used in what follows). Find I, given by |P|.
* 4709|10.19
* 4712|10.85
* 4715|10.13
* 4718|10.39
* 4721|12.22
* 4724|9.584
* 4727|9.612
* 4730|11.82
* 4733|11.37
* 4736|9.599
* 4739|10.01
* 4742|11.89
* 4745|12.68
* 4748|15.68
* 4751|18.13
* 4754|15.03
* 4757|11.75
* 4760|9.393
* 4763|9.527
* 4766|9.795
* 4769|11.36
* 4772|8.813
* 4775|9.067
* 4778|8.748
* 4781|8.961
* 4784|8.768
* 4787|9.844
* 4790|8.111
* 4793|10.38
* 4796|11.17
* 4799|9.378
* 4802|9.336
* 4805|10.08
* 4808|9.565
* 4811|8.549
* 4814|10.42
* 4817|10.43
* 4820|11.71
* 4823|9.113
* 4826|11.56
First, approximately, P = 297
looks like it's 297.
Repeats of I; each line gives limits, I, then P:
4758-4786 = 264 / 264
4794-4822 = 282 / 282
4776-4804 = 264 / 264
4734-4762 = 353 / 353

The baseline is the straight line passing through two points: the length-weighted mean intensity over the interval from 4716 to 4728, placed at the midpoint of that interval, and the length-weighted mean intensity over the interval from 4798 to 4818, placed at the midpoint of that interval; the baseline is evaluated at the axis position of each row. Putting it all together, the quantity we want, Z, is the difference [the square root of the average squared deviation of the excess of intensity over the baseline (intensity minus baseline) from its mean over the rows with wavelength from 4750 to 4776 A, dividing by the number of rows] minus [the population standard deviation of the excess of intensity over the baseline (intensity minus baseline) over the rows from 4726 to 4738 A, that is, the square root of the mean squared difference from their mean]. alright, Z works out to 1.9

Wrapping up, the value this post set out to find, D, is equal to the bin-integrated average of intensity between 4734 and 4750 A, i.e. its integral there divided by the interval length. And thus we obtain 12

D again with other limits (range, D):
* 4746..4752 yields 16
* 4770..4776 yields 9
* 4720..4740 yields 11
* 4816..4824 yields 10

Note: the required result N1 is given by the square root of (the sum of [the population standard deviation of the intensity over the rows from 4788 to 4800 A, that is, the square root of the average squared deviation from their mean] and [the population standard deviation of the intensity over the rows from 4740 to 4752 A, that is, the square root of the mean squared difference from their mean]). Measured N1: 1.9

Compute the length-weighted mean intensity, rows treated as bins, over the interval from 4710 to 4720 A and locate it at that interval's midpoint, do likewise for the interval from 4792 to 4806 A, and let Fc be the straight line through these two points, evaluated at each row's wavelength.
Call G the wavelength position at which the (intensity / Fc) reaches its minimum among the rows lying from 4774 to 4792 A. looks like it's 4790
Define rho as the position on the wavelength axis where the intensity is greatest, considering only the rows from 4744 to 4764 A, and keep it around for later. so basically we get 4751 A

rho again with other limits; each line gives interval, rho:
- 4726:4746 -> 4745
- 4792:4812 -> 4796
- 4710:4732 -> 4721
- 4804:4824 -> 4820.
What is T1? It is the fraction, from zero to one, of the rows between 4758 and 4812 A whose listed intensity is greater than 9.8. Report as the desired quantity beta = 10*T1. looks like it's 2.8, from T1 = 0.28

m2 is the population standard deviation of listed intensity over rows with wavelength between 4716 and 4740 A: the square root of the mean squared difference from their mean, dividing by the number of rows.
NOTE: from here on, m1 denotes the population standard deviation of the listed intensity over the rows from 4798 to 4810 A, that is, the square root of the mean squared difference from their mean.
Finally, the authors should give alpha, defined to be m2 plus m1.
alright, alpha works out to 1.3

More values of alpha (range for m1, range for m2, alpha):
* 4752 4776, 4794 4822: 2.9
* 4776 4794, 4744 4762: 3.6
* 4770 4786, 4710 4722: 0.9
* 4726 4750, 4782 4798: 3.0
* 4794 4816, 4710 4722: 1.6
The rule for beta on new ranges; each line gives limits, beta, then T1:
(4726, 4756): 8.0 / 0.80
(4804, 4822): 6.7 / 0.67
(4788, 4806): 5.0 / 0.50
